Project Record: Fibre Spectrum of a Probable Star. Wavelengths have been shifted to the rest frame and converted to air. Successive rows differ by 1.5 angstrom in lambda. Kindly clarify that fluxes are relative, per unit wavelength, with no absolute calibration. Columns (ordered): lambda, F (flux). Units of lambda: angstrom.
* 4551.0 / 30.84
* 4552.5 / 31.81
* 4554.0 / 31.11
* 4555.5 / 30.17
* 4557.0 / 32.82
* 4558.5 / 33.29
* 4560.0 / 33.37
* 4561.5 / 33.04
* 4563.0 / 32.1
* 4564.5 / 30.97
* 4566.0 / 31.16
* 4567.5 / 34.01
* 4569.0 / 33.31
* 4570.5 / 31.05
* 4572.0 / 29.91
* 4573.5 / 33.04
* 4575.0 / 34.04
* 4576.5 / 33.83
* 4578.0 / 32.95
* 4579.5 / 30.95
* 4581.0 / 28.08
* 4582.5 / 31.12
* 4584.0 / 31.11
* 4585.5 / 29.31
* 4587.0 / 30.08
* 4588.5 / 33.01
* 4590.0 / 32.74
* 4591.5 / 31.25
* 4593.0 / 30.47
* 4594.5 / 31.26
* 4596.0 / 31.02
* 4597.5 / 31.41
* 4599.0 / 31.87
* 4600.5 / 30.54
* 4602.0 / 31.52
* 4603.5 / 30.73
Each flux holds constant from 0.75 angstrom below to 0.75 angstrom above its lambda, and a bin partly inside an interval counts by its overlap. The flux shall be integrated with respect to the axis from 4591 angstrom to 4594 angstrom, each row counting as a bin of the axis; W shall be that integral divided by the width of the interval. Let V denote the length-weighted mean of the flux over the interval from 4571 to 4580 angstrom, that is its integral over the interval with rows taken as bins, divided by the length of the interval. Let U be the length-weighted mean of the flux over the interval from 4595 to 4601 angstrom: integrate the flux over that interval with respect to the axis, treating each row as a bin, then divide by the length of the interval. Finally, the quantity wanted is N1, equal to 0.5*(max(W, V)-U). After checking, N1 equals 0.6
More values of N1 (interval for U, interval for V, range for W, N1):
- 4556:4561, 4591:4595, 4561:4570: -0.3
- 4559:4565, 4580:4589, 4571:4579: 0.1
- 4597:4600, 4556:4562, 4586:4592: 0.7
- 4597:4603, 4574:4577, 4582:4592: 1.3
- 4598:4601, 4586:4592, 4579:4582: 0.2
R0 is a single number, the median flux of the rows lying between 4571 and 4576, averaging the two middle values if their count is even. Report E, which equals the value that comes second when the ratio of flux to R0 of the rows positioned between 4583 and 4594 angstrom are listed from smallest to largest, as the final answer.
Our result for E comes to 0.91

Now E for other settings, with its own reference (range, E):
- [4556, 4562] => 1.00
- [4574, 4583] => 0.94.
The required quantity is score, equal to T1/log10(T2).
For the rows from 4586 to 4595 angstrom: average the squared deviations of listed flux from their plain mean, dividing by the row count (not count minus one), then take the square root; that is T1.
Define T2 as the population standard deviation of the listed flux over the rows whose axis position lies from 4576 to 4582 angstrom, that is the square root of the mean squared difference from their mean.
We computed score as 3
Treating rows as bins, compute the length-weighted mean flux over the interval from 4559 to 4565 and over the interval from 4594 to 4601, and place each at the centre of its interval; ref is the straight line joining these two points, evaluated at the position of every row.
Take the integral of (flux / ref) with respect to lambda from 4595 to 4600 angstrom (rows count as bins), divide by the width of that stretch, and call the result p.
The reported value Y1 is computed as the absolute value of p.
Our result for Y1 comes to 1.00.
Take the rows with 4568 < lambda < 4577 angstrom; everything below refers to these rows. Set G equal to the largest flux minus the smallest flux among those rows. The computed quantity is 4.1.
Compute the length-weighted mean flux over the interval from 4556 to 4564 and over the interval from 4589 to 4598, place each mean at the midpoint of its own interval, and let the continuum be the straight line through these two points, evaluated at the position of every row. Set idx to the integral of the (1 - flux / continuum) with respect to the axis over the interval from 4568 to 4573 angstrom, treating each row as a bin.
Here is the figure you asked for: 0.11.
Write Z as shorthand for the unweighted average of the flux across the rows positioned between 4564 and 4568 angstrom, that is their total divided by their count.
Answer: 32.0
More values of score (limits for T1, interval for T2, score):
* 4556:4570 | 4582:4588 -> -8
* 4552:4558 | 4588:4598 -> -15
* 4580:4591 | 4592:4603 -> -5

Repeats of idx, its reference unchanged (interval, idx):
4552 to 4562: 0.21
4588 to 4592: -0.10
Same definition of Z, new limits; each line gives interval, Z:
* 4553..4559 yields 31.8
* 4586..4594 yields 31.5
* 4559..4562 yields 33.2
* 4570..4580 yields 32.3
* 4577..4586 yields 30.6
